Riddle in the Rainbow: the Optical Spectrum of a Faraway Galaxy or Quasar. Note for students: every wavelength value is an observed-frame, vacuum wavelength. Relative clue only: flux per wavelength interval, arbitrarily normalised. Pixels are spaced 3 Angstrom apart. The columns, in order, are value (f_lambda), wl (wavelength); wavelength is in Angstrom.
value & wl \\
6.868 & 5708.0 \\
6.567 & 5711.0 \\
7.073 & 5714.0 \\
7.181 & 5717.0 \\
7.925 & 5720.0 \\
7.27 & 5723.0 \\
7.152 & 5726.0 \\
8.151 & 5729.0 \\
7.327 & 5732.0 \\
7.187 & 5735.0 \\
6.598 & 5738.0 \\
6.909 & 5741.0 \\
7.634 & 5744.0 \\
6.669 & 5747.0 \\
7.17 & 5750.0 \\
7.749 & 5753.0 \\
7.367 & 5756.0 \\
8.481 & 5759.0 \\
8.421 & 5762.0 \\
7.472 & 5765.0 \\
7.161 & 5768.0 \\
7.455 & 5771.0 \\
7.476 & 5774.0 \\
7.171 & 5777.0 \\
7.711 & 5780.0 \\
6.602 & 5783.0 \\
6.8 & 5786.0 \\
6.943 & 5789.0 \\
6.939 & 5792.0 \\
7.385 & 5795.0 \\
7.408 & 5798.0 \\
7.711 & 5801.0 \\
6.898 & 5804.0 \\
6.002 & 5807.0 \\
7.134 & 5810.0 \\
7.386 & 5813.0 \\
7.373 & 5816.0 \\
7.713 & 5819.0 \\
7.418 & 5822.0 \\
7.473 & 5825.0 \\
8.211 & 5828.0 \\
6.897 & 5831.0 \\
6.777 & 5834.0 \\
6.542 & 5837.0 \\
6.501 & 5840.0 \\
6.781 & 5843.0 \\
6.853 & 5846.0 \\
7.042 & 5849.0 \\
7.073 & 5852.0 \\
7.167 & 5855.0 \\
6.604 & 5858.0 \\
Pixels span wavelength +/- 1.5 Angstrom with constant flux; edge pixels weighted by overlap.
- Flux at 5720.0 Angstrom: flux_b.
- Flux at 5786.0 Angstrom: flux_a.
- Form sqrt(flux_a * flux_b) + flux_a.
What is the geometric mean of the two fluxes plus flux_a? 14.1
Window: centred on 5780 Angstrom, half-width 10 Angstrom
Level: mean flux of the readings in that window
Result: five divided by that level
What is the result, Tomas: 0.698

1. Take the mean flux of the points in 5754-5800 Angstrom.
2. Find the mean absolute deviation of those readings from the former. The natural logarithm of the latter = -1.01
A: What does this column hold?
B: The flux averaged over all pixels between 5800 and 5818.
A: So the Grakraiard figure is 7.08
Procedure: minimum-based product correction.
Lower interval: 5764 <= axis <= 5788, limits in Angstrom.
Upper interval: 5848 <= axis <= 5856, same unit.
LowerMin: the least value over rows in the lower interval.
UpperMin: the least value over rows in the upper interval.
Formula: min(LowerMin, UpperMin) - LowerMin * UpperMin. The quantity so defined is -40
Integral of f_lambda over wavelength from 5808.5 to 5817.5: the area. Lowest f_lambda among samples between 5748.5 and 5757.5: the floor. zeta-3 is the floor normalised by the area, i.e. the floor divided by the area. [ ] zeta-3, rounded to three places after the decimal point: 0.109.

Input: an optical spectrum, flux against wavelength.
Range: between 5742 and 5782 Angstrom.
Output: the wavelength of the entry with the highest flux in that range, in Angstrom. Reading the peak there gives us 5759.0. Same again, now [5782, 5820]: 5819.0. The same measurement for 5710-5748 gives 5729.0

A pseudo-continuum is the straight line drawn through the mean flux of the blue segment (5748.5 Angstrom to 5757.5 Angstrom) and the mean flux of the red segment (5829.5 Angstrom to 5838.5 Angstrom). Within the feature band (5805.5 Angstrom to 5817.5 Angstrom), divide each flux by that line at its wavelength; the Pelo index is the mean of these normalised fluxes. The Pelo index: 1.01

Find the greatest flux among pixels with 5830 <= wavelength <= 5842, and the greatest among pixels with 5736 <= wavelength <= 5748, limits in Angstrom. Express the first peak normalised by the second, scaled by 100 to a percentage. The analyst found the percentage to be 90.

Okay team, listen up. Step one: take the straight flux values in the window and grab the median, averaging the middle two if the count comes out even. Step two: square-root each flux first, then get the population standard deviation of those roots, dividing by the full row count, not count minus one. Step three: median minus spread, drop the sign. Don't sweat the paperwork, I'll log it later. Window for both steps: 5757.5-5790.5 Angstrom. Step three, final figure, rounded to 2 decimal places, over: 7.35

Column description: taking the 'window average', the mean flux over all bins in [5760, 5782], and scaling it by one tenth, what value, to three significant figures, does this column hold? 0.755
